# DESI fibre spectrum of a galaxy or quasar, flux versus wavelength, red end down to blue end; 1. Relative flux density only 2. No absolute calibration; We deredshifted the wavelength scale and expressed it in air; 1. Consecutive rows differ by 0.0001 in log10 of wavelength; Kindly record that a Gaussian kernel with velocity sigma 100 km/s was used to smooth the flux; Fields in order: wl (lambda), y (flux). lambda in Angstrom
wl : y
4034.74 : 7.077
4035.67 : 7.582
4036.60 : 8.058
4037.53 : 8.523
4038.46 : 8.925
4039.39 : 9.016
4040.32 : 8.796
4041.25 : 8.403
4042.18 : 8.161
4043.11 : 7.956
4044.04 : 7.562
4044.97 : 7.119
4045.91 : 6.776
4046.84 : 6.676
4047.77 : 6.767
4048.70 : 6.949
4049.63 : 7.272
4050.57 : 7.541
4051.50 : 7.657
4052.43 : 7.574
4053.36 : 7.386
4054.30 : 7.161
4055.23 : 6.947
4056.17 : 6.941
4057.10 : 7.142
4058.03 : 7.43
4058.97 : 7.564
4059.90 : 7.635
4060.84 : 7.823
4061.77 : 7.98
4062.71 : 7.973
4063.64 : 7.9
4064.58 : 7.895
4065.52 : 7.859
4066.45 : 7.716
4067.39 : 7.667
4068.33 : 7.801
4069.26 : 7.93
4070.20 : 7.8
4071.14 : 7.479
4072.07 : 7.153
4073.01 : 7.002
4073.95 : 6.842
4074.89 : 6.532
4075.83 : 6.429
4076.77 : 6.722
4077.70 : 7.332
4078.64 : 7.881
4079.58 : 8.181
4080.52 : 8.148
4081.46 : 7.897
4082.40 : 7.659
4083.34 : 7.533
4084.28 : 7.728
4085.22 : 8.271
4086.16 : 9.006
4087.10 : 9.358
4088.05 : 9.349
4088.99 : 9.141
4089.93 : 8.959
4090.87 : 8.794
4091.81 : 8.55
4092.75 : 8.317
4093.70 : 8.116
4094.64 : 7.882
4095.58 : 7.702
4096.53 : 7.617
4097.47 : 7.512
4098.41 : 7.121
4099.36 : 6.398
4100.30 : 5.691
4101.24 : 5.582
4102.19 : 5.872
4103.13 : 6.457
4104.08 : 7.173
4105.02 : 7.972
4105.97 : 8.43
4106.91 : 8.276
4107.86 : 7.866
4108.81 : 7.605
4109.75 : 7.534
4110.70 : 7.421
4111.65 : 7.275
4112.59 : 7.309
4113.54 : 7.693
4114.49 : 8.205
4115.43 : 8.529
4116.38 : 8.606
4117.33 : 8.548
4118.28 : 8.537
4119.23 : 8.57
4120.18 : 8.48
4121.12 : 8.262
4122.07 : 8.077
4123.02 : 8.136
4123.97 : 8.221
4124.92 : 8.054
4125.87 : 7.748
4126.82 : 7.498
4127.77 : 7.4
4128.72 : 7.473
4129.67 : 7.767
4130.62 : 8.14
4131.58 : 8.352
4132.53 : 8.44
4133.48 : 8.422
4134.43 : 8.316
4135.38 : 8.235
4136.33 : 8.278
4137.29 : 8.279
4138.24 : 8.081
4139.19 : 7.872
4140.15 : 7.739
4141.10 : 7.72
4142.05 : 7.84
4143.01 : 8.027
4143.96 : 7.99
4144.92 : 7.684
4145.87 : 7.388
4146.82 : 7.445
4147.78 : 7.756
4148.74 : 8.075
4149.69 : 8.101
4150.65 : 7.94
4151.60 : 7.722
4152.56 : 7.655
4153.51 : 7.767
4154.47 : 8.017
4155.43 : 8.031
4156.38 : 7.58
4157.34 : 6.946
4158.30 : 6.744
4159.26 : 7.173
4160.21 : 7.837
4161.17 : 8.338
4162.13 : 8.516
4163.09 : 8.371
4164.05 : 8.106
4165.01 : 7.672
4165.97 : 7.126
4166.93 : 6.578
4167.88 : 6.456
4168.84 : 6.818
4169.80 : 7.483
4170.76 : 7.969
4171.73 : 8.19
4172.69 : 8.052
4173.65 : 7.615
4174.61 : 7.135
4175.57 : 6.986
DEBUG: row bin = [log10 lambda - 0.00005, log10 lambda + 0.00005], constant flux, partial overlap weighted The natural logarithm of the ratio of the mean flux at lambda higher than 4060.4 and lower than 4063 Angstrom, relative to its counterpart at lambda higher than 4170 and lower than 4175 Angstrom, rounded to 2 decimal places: 0.02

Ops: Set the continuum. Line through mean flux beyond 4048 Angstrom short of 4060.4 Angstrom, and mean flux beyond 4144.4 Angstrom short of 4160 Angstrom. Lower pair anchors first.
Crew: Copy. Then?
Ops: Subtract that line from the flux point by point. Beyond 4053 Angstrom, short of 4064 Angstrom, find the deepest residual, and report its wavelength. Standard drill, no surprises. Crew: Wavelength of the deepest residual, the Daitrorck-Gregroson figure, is 4056.17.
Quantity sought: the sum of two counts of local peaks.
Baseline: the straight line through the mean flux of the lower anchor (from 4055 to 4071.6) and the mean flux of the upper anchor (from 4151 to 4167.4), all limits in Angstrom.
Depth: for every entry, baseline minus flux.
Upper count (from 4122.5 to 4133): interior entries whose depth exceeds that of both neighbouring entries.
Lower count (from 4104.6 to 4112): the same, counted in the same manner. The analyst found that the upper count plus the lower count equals 1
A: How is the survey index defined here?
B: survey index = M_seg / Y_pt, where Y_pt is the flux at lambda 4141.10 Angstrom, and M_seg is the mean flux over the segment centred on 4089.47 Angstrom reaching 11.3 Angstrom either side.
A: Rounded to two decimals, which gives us 1.04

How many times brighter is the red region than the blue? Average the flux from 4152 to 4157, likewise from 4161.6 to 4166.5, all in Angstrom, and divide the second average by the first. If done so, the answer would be 1.02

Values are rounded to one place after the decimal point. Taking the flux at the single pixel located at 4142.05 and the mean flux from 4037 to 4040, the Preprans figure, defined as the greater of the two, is 8.8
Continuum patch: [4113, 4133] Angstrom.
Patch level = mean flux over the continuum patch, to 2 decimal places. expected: 8.13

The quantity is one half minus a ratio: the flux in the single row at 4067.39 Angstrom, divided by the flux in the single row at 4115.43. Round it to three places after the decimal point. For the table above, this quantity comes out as -0.399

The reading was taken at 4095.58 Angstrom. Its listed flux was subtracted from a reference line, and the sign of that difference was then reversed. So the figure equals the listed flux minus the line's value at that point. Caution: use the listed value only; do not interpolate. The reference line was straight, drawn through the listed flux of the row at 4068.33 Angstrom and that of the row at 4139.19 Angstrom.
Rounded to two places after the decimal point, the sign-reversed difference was -0.13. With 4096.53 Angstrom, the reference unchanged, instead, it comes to -0.21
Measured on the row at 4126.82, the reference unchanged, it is -0.36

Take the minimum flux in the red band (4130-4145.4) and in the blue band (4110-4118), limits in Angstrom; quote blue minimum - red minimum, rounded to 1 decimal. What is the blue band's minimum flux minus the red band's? -0.4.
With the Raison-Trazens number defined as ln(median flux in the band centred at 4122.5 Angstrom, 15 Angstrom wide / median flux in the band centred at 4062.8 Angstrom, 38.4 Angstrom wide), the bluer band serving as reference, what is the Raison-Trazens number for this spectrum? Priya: 0.08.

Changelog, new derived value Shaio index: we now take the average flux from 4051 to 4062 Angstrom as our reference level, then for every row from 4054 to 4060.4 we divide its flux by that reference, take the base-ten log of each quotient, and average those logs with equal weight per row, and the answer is -0.01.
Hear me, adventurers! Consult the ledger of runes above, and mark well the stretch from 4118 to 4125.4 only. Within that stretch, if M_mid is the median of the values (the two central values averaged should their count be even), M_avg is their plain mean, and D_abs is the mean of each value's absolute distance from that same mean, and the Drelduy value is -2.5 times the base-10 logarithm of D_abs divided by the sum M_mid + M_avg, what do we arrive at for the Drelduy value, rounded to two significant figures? 4.9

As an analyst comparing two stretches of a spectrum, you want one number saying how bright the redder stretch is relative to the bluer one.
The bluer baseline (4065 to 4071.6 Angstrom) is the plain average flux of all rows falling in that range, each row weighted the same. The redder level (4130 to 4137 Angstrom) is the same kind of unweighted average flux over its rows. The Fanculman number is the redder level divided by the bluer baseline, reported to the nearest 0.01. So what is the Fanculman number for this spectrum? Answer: 1.07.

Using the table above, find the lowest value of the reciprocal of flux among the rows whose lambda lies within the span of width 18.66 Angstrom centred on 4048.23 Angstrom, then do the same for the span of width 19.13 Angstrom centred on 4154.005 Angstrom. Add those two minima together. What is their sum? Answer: 0.228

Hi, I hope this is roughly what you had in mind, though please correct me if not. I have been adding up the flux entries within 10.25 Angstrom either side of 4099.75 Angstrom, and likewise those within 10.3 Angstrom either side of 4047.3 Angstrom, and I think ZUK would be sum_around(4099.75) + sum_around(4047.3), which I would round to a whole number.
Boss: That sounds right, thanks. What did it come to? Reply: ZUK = 333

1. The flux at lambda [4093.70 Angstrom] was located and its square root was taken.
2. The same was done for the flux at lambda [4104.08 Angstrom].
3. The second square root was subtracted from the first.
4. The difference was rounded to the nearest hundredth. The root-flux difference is 0.17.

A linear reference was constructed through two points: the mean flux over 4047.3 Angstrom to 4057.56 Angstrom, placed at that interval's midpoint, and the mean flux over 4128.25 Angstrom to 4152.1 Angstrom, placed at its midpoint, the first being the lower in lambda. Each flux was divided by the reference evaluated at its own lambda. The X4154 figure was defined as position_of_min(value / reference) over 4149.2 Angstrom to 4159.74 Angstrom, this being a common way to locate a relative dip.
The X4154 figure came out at 4158.30 Angstrom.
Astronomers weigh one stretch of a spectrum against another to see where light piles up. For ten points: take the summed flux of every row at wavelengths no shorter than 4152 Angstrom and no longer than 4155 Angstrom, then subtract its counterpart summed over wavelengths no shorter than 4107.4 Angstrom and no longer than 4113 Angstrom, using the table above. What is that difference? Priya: -22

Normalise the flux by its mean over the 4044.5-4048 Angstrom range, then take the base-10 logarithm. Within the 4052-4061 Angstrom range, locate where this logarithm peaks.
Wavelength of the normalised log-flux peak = 4060.84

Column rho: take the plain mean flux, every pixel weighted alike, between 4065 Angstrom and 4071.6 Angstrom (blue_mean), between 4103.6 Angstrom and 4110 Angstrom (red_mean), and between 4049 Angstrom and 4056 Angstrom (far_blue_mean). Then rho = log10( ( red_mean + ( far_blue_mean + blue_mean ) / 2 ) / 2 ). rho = 0.886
